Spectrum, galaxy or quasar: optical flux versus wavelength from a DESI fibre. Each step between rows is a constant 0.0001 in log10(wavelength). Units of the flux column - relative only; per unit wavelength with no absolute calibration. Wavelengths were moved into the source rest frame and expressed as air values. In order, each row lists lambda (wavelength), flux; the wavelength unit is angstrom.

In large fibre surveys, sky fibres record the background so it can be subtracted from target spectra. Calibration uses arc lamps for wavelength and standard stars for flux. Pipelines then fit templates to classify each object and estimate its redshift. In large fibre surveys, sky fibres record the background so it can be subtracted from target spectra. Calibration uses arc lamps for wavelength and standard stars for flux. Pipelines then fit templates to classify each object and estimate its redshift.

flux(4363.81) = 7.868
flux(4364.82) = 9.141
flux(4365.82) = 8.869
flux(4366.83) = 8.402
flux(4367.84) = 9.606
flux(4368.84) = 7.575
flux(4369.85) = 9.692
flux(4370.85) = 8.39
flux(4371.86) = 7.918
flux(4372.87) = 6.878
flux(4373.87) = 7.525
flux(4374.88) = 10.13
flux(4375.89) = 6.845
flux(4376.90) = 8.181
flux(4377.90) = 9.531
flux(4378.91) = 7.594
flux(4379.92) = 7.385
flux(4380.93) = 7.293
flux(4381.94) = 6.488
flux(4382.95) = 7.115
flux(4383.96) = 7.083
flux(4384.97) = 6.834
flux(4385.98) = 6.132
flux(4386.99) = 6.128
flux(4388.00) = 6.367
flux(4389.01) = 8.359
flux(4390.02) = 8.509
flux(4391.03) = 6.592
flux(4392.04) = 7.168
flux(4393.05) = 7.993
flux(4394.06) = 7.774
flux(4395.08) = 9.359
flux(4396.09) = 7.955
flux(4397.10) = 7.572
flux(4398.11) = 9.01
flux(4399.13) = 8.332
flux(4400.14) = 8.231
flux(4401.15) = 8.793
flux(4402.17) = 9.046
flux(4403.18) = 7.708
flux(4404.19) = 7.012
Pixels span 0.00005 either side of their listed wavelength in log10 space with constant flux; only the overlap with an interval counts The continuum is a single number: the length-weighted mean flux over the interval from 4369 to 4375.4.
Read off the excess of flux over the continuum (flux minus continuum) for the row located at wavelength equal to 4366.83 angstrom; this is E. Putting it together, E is 0.0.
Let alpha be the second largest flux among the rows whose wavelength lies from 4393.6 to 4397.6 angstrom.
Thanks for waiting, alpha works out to 7.955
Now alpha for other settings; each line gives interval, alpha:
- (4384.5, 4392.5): 8.359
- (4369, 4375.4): 9.692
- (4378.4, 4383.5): 7.385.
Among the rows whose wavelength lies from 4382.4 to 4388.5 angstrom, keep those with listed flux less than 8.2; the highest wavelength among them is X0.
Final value 4388.00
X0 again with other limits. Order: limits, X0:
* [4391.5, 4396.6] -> 4396.09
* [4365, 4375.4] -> 4373.87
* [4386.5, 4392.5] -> 4392.04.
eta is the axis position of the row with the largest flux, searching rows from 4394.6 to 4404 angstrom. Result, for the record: 4395.08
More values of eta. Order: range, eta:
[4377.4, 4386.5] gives 4377.90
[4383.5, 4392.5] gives 4390.02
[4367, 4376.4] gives 4374.88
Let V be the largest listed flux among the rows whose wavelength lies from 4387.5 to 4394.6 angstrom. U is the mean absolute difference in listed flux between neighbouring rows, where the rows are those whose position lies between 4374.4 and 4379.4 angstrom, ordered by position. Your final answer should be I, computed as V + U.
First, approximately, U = 1.98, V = 8.509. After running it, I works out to 10.5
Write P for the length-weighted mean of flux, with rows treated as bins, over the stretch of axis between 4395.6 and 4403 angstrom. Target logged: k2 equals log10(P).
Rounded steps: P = 8.4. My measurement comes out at 0.924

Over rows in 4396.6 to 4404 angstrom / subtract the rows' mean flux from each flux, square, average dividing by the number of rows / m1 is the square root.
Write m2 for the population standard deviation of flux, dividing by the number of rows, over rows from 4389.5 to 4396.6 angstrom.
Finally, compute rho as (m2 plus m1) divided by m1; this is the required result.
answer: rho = 2.5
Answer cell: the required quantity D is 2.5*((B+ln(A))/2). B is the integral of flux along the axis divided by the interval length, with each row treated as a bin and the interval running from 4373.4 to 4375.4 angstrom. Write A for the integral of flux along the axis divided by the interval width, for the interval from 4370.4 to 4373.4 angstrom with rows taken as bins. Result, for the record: 13.6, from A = 7.72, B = 8.8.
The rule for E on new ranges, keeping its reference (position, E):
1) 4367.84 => 1.2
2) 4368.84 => -0.8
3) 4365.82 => 0.5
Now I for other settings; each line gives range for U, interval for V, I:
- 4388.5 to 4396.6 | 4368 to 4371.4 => 10.6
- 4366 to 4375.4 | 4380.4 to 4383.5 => 8.7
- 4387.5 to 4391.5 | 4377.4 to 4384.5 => 10.9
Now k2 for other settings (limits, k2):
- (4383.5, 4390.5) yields 0.848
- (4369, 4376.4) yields 0.912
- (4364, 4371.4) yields 0.943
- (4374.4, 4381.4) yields 0.910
